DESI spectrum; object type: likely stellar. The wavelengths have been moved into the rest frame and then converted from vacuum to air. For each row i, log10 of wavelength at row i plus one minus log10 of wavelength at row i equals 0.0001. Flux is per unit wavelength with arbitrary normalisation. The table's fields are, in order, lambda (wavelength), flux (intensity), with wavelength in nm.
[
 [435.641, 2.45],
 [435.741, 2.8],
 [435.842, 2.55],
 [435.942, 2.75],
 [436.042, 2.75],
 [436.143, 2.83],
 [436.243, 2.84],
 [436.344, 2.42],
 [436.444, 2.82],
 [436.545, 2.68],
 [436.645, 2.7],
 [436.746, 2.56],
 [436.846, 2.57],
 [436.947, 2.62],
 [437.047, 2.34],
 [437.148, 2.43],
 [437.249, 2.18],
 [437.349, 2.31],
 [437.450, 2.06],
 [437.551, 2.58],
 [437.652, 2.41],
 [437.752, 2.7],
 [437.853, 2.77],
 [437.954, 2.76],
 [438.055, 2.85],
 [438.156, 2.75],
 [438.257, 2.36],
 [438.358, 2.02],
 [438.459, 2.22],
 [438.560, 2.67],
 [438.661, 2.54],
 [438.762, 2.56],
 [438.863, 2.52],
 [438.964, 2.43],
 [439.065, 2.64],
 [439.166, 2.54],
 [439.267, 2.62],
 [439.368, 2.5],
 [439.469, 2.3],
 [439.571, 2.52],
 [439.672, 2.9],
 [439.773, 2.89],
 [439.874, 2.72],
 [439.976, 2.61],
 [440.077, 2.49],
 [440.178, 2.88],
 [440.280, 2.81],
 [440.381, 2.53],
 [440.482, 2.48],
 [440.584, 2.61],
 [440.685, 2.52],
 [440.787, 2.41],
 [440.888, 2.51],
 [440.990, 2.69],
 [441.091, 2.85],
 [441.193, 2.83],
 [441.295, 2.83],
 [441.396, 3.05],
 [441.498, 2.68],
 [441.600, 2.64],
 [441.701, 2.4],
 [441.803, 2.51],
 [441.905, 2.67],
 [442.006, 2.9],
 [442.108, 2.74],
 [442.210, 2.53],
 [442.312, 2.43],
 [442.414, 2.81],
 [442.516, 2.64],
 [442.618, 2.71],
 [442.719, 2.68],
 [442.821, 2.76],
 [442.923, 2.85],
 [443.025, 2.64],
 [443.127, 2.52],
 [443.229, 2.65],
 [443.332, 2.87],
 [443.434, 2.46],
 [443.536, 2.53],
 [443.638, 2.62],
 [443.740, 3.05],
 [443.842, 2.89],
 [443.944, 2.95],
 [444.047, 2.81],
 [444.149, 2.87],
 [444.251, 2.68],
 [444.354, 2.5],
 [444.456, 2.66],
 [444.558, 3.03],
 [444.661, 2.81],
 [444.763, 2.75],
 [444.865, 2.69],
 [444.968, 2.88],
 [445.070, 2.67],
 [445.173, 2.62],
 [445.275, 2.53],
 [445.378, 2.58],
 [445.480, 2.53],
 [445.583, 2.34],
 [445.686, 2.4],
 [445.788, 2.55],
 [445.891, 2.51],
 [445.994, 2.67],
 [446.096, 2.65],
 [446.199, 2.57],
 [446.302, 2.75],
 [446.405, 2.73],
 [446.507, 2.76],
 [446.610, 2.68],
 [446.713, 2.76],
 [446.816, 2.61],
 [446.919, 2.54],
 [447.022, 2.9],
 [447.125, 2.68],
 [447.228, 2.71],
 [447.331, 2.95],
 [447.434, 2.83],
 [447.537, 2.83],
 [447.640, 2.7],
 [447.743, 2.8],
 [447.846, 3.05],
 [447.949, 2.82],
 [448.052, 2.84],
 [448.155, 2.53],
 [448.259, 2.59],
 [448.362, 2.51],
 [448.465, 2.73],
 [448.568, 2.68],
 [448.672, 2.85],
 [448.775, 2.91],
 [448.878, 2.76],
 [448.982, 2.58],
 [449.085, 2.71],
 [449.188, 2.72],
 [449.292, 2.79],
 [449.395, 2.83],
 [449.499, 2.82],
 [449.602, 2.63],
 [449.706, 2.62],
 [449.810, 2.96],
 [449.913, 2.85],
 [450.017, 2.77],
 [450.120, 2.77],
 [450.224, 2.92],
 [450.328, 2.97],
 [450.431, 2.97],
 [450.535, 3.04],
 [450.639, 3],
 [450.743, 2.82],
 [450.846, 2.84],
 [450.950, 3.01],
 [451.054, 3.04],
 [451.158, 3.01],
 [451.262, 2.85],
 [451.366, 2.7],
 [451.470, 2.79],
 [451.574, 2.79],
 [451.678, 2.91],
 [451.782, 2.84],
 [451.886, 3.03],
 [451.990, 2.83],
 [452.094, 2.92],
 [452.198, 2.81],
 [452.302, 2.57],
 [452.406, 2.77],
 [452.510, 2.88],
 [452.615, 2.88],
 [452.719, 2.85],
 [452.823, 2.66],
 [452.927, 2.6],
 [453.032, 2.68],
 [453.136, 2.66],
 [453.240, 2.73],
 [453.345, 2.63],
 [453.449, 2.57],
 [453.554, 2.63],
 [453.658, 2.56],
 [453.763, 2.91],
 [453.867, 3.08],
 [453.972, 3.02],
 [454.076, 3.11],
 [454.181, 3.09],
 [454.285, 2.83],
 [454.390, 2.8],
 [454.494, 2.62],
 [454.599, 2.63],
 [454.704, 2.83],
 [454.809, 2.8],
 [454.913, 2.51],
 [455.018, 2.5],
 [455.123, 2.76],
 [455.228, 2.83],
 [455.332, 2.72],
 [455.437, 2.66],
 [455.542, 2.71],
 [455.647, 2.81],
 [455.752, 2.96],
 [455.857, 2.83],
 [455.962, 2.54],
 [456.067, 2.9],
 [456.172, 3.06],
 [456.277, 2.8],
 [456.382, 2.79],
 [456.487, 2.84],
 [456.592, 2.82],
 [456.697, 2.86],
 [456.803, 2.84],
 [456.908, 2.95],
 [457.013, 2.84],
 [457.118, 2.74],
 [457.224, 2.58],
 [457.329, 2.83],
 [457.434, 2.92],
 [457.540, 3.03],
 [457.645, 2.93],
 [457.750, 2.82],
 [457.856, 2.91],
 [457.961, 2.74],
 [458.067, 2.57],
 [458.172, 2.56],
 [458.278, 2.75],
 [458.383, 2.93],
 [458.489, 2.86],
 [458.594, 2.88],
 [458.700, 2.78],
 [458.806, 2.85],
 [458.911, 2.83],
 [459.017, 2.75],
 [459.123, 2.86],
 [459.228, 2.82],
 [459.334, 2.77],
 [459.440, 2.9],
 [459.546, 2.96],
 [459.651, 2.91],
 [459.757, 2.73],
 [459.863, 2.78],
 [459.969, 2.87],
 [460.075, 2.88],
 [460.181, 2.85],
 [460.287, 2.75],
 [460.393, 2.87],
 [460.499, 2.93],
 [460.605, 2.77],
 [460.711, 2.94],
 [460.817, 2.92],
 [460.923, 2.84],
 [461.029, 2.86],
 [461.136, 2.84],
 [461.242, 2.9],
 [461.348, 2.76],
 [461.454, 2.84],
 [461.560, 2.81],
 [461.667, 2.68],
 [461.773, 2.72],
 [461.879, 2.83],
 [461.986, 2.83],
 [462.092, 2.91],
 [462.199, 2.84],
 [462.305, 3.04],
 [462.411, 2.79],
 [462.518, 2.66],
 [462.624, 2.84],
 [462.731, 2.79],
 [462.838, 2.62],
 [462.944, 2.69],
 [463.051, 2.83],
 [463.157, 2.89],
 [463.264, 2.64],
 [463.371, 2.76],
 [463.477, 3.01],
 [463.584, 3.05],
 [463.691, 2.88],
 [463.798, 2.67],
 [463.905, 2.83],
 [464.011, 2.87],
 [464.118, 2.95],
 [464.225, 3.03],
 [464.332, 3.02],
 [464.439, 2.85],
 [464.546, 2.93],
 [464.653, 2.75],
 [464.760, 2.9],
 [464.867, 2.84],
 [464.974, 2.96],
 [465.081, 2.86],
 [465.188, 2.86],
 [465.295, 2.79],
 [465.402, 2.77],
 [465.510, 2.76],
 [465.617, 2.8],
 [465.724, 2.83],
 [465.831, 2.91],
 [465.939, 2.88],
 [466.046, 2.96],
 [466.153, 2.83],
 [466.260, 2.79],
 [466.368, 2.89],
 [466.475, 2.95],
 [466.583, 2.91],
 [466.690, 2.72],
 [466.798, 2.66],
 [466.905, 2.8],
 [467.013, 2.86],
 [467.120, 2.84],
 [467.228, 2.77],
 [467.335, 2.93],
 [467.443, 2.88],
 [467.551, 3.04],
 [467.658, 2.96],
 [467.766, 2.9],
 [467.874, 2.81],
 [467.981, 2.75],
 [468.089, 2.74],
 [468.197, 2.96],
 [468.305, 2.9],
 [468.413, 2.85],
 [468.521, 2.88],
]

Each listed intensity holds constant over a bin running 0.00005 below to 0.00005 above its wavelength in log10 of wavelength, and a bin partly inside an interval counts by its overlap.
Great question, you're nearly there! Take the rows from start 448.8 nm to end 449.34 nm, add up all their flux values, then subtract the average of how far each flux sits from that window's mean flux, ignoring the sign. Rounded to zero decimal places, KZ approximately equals 14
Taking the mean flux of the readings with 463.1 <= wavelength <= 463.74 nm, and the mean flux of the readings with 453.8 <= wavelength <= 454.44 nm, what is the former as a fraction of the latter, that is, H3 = 0.961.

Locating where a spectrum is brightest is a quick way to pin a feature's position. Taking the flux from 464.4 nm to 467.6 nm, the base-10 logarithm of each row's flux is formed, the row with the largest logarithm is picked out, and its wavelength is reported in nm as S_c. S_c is 467.551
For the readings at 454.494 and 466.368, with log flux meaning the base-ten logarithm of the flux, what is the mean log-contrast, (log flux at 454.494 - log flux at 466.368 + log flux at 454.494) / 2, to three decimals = 0.188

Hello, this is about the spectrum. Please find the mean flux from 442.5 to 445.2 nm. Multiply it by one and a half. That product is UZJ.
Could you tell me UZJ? 4.10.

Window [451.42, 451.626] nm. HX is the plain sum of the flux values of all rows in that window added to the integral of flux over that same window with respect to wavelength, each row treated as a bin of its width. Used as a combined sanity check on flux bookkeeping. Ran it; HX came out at 6.2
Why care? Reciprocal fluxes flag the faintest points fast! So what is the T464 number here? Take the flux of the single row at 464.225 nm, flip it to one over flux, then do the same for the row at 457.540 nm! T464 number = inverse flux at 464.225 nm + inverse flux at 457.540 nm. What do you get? 0.660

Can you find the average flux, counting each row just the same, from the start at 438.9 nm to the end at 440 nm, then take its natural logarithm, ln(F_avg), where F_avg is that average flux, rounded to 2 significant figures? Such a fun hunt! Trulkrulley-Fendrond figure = 0.96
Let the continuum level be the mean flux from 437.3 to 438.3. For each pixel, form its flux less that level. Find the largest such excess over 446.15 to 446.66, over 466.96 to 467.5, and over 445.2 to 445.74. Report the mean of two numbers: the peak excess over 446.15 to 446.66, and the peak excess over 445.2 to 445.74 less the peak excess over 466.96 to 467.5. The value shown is -0.073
